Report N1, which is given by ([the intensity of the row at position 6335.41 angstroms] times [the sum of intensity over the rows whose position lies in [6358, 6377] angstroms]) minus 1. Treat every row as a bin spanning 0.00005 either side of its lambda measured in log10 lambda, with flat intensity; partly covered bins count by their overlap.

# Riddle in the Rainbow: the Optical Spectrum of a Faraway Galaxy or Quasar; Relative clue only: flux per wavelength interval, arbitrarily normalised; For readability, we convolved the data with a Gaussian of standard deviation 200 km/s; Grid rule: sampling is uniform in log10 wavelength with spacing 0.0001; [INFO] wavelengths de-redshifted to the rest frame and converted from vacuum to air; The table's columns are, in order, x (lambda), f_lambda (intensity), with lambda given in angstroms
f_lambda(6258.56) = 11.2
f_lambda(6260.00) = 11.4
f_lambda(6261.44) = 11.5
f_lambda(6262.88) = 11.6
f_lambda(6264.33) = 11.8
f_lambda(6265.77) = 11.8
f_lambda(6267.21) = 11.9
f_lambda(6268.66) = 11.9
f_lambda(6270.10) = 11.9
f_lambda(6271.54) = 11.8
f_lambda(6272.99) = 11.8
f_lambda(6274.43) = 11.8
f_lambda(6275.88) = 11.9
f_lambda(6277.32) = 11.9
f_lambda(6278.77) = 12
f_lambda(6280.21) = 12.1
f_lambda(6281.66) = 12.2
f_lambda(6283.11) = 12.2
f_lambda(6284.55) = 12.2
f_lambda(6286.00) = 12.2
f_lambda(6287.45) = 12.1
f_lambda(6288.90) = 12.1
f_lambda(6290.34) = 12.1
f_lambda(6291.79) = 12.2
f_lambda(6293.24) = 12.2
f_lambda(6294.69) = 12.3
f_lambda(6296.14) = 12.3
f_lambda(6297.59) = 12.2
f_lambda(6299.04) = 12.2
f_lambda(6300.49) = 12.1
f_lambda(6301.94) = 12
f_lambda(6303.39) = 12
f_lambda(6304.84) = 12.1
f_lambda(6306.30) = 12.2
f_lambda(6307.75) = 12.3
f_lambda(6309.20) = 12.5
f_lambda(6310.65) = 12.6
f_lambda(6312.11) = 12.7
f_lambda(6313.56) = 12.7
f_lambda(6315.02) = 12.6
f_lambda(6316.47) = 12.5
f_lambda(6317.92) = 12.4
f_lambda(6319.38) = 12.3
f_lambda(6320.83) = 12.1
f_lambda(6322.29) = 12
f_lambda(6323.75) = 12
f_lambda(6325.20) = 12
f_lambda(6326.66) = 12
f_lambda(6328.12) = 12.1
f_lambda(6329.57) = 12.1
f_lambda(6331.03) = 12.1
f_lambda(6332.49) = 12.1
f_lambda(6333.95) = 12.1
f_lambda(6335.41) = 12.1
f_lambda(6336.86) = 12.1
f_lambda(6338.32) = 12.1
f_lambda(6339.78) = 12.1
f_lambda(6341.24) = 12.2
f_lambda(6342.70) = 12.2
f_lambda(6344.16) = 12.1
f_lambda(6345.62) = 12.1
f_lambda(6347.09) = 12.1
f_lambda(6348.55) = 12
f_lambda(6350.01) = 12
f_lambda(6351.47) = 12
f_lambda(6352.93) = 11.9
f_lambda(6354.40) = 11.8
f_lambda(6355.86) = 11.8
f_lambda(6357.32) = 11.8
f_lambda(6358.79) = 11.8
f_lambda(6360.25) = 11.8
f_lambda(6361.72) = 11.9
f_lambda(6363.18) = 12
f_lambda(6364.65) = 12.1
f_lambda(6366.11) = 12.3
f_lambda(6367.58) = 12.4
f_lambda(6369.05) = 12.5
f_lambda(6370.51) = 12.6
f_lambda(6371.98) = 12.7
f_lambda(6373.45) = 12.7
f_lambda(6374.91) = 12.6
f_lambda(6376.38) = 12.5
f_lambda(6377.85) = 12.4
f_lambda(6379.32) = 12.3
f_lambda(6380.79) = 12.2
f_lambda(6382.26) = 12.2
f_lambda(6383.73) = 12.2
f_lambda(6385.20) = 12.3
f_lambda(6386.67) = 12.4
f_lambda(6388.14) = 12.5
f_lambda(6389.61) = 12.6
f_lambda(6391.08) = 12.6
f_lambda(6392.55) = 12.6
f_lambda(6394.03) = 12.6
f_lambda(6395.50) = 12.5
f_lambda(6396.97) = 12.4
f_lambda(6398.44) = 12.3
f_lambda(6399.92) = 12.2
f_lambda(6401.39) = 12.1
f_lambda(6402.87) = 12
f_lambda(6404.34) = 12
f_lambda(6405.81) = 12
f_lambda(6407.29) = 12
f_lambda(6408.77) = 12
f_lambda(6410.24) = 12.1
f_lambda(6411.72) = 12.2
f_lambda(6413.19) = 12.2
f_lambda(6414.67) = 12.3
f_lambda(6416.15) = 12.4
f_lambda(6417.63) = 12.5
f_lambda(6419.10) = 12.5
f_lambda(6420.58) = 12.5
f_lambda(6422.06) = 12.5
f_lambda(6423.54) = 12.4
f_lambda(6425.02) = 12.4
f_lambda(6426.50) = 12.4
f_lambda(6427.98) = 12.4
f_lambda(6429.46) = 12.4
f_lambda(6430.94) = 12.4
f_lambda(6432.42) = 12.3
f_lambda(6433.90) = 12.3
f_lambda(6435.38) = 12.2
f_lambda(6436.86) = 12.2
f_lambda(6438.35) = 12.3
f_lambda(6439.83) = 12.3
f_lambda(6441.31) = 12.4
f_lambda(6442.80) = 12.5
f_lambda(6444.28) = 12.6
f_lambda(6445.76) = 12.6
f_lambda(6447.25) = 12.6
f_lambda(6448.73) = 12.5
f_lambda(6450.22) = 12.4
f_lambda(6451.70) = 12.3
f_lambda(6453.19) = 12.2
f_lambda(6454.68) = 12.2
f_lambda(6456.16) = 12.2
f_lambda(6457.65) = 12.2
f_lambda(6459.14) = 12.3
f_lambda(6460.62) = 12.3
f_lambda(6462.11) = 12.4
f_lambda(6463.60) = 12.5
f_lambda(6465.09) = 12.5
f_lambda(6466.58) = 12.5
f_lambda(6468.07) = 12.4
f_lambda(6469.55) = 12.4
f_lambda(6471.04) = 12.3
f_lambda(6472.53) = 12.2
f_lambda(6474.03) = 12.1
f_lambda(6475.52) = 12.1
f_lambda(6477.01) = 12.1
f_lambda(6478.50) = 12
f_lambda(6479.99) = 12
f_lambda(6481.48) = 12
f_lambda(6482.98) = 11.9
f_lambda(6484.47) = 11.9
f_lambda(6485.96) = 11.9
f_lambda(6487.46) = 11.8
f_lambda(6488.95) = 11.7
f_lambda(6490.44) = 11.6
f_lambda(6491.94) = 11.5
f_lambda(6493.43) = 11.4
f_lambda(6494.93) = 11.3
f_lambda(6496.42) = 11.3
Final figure 1934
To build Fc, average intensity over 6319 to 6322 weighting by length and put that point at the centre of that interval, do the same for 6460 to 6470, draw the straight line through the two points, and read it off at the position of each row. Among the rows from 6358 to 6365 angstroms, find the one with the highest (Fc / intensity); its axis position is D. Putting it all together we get 6360.25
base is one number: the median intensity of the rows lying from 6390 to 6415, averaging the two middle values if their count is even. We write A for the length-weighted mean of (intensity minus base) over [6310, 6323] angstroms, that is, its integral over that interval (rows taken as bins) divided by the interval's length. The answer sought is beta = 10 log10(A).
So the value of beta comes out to -6.3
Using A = 0.23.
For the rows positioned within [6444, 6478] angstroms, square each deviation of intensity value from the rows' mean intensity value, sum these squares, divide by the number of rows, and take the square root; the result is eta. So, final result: 0.16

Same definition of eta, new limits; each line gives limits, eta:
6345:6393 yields 0.29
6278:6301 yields 0.08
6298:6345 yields 0.21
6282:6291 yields 0.05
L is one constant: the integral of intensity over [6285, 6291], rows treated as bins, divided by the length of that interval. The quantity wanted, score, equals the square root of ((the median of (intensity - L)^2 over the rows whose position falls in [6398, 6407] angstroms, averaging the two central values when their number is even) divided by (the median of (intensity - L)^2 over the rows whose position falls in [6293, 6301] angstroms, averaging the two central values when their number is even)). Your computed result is 1.9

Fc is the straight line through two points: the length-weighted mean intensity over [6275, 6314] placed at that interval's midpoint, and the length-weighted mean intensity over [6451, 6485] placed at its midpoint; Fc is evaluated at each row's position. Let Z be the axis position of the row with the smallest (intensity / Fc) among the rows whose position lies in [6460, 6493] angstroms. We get 6491.94 angstroms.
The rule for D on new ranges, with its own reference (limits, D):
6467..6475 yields 6474.03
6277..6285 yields 6277.32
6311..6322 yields 6320.83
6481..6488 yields 6487.46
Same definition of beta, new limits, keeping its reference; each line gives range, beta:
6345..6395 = -13.4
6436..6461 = -8.0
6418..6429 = -6.1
